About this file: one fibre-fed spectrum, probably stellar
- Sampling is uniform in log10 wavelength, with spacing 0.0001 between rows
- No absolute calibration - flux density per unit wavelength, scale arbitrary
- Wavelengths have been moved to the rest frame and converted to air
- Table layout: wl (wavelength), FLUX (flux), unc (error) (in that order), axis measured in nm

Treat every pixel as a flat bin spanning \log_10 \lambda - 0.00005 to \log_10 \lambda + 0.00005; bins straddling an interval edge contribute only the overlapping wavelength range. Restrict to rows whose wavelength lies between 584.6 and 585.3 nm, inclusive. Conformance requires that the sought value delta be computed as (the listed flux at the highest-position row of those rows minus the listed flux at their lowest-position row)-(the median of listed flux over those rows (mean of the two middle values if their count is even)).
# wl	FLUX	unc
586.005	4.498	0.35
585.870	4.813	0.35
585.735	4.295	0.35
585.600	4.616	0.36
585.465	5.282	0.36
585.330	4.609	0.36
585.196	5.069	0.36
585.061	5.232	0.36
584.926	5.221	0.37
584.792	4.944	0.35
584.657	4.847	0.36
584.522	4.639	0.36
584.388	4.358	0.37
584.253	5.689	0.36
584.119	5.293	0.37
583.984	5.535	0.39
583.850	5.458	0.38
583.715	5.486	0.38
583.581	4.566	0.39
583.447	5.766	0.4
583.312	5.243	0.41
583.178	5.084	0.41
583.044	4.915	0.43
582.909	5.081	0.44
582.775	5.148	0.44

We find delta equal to -4.85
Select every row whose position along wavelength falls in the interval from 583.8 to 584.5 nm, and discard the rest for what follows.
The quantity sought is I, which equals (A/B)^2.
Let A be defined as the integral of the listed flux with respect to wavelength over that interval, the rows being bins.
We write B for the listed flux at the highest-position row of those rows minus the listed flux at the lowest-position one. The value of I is 11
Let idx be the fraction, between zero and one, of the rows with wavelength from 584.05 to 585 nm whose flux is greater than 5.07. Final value 0.43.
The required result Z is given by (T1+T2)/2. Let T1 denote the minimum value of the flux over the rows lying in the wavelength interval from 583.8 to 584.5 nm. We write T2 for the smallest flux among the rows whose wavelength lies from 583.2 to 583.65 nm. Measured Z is 4.46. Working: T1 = 4.358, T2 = 4.566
